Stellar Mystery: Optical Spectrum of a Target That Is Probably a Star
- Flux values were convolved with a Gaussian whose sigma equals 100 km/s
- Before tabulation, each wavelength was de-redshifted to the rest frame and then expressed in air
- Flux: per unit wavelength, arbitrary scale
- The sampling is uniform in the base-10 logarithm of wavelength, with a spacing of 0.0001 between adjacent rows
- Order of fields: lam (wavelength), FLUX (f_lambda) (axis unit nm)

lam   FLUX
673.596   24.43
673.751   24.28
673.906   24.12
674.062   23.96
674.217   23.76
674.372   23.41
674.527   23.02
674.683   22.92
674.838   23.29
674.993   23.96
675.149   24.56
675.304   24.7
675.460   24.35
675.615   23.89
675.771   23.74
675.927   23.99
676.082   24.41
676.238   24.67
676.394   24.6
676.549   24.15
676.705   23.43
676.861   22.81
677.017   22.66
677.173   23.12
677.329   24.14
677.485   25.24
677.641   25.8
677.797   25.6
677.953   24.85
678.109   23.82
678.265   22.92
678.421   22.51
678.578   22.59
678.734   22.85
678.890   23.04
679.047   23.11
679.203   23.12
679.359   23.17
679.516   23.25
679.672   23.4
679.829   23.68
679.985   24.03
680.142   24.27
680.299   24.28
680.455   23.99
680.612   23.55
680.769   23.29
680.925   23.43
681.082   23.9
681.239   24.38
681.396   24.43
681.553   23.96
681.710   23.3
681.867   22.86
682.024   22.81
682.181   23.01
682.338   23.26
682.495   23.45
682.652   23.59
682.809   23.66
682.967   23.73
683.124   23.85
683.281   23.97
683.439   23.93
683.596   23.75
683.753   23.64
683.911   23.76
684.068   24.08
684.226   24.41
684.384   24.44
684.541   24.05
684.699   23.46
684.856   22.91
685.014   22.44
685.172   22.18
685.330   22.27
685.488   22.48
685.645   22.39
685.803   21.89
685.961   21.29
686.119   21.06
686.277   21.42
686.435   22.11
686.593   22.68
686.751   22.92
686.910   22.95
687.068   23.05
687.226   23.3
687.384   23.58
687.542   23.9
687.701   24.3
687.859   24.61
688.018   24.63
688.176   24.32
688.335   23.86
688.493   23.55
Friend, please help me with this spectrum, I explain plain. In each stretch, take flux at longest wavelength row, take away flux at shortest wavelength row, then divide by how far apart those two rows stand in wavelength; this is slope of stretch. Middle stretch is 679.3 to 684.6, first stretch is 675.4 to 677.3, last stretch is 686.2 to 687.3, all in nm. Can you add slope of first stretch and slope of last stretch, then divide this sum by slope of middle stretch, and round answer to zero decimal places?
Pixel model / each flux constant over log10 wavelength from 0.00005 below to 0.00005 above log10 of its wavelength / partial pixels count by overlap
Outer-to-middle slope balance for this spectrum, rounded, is 7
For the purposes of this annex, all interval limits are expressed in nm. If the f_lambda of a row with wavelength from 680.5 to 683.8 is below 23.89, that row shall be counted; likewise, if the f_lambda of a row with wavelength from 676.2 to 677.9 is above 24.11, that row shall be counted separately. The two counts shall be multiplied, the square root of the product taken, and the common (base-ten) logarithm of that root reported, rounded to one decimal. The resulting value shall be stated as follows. 1.0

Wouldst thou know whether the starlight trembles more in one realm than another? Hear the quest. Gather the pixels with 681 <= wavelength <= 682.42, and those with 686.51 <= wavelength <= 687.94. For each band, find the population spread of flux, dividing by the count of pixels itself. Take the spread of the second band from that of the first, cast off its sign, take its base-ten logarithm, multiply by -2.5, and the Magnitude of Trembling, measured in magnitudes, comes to 3.7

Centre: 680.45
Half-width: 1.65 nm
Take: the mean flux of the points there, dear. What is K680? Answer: 23.58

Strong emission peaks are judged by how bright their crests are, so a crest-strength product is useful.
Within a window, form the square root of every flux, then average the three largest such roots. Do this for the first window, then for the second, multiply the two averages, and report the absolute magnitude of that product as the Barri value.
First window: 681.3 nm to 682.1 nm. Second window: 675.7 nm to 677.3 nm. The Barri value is 24.2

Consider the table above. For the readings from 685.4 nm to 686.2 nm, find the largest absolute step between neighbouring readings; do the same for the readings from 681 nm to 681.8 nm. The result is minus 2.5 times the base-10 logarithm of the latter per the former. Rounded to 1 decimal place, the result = -0.1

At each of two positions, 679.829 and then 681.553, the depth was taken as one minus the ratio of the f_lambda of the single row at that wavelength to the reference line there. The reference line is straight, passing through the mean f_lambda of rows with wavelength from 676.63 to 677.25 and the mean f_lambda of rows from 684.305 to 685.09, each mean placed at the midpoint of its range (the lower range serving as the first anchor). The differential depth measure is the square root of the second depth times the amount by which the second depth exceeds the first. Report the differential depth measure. 0.015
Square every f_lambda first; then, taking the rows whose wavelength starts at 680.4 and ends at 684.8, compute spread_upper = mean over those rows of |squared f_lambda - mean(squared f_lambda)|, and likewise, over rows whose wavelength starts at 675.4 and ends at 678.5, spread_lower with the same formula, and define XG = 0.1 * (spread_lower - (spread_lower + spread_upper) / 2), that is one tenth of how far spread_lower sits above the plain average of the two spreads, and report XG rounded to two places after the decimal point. 0.96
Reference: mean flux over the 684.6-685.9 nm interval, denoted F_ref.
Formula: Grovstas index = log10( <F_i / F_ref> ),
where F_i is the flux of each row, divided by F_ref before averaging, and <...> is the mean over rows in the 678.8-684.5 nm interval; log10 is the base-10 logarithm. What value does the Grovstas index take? 0.022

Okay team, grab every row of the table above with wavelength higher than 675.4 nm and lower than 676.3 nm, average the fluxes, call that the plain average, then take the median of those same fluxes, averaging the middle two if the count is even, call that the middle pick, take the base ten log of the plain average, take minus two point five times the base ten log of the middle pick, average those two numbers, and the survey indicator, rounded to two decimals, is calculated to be -1.04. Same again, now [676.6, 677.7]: -1.02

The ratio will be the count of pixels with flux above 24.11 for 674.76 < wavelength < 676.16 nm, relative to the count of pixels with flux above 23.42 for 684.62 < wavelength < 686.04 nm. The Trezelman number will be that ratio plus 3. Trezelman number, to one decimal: 7.0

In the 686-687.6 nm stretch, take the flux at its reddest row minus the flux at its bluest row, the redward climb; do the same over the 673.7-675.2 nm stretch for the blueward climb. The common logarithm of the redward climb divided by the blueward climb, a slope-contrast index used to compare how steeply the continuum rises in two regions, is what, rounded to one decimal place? 1.0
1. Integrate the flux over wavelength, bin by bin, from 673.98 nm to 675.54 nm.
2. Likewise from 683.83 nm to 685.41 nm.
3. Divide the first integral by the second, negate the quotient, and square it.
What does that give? 1.0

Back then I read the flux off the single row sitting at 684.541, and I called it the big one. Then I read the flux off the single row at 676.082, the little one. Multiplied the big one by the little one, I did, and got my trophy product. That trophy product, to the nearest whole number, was 587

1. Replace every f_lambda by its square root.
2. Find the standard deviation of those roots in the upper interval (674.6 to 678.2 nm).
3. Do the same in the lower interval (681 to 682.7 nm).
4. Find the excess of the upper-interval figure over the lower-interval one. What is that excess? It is 0.03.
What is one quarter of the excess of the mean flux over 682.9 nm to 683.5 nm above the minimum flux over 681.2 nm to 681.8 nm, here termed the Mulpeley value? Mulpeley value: 0.1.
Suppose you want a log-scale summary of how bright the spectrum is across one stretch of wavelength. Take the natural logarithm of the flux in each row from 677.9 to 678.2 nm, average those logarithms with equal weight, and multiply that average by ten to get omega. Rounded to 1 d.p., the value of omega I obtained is 31.9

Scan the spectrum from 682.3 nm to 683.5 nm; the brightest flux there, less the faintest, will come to 0.7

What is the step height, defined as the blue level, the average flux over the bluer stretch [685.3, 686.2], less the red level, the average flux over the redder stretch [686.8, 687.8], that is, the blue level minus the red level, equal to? -1.6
